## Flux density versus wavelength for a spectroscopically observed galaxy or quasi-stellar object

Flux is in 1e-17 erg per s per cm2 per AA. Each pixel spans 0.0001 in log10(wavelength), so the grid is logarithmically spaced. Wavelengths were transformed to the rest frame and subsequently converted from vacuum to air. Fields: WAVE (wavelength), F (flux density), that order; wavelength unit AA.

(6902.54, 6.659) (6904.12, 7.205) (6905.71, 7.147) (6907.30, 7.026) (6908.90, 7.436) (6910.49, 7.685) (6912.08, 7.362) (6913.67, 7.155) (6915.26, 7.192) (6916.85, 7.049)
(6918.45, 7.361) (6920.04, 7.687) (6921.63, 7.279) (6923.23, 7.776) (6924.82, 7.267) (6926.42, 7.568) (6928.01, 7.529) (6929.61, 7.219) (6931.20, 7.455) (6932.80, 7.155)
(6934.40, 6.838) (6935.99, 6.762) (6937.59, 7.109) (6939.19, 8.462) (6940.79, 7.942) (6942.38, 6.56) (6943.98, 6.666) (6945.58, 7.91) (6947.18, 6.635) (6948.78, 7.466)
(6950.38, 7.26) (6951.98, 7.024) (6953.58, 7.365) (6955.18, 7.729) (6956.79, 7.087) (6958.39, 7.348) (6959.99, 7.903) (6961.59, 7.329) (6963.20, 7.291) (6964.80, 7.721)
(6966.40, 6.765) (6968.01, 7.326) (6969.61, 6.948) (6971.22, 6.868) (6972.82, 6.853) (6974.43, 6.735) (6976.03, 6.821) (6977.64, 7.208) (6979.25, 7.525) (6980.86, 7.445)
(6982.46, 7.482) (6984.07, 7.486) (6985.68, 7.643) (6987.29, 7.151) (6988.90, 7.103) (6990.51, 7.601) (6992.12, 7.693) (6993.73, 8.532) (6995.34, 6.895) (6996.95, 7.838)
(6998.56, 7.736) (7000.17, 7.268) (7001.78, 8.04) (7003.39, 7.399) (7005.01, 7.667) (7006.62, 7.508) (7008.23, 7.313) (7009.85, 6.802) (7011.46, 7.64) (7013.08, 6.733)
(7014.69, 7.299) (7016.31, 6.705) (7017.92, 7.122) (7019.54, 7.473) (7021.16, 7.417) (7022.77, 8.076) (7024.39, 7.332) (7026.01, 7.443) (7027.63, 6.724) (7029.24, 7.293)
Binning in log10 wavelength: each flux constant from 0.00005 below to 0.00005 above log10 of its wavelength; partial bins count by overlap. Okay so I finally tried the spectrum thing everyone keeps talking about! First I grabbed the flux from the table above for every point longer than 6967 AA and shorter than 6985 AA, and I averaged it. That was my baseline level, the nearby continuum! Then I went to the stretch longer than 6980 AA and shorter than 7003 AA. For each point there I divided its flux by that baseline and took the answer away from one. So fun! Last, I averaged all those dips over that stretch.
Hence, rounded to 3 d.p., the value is -0.057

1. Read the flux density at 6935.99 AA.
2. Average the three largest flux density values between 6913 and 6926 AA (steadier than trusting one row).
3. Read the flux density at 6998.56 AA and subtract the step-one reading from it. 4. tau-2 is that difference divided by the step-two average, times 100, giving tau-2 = 13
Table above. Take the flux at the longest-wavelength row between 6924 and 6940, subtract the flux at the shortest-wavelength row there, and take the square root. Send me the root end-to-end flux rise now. 1.09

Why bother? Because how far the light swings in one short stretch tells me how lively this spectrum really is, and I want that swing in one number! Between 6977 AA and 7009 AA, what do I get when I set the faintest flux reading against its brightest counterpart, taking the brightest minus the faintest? 1.64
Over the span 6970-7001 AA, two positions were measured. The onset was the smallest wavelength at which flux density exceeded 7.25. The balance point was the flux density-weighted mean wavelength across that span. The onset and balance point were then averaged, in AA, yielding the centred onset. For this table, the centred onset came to 6982.6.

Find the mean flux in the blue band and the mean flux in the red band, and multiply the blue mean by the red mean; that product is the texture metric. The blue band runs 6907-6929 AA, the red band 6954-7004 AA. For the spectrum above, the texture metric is 54.5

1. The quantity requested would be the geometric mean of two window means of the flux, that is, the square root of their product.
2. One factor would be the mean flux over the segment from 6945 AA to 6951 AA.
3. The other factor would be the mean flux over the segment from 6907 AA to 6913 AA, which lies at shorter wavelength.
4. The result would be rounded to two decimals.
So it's 7.35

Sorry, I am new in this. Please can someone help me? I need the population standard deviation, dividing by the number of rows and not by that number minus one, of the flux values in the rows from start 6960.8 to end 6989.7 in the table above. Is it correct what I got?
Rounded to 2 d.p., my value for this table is 0.31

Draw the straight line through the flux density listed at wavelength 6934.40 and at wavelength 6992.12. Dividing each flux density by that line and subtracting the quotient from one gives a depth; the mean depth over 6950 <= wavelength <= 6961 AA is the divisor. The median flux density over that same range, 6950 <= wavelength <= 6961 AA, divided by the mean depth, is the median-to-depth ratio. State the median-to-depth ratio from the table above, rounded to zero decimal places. -218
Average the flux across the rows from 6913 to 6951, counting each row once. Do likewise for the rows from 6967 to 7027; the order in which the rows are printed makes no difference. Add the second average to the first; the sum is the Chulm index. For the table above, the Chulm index 14.66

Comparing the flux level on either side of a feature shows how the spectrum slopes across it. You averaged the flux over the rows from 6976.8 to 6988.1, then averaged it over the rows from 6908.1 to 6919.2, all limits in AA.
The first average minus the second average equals 0.10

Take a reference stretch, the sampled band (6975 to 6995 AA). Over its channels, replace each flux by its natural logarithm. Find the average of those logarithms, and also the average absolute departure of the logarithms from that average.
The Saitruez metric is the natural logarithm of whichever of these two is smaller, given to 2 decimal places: -3.31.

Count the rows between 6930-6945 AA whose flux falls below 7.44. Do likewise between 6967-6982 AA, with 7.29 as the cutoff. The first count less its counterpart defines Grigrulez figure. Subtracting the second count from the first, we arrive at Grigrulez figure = 0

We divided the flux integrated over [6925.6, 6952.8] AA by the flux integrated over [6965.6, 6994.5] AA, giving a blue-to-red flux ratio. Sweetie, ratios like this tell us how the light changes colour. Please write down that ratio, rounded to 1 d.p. 0.9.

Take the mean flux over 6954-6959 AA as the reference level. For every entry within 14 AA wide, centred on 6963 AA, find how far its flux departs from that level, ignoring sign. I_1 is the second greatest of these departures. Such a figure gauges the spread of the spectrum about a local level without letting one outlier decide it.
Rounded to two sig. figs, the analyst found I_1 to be 0.52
